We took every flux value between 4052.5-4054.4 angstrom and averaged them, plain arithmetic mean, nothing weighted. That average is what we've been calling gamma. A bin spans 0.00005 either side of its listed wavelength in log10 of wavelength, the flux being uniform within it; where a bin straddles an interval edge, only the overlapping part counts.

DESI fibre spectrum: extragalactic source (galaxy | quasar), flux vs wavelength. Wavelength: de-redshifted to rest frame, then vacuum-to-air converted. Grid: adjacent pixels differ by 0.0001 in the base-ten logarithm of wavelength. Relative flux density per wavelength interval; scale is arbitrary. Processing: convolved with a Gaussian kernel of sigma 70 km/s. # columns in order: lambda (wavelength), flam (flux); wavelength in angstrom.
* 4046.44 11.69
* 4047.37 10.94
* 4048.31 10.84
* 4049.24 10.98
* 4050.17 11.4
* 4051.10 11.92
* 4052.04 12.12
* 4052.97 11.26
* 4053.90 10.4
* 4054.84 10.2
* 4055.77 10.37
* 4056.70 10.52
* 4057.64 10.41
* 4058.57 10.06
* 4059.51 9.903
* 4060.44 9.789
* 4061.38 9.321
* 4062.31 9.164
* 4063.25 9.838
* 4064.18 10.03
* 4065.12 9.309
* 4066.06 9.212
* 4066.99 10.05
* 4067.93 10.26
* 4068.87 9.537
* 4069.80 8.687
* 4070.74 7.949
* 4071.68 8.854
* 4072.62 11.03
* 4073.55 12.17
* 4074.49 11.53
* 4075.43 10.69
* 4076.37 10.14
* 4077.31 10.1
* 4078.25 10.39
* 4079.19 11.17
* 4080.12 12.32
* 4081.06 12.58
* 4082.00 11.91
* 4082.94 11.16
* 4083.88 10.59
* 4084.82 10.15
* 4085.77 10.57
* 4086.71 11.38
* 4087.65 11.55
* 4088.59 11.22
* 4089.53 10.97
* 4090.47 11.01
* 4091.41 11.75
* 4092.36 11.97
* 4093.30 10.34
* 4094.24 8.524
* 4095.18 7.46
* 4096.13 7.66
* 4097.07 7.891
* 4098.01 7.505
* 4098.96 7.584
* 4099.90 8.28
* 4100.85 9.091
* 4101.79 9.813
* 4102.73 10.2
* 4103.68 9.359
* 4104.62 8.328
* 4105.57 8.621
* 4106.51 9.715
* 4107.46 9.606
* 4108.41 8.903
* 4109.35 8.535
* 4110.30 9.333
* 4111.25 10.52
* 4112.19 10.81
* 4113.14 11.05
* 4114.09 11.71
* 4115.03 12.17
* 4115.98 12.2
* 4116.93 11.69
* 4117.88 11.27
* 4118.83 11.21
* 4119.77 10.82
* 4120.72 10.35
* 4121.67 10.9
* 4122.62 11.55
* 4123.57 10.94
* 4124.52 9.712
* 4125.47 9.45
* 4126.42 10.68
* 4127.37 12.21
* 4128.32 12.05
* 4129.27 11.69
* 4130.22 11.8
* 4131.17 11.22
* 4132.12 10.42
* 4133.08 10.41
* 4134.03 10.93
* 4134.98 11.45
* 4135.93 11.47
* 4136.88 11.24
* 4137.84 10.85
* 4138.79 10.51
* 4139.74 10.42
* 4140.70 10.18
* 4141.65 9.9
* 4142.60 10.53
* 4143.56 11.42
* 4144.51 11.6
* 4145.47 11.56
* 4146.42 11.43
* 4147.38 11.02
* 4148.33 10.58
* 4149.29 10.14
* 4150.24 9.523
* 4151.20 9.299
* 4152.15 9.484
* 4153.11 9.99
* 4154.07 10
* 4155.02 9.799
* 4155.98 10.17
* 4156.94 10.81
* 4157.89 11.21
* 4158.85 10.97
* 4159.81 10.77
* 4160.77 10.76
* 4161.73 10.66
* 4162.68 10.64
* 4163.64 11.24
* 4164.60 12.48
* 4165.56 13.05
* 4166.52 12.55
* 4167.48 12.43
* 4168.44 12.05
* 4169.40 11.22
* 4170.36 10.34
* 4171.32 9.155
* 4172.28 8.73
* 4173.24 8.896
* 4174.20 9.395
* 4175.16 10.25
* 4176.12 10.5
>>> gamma 10.83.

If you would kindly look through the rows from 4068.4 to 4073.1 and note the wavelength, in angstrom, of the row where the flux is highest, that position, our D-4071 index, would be 4072.62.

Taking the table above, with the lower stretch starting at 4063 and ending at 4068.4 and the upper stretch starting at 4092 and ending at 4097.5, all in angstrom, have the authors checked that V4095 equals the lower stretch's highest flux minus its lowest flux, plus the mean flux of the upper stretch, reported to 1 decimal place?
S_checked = 10.0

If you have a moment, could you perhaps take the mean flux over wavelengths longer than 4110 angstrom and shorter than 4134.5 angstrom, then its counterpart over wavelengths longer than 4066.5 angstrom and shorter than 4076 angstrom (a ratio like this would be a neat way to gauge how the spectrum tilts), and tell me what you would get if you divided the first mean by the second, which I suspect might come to 1.10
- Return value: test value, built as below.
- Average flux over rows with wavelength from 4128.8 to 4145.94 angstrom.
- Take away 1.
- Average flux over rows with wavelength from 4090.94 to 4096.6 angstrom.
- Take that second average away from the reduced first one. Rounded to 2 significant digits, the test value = 0.36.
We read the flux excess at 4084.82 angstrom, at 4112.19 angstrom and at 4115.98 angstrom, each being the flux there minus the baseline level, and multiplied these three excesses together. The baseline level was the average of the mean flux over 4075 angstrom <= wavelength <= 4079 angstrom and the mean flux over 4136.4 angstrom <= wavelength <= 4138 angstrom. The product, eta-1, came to -0.1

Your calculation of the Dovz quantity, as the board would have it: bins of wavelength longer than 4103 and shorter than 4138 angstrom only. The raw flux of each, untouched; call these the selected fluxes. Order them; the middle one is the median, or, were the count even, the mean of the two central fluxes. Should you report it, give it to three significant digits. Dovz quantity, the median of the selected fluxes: 10.9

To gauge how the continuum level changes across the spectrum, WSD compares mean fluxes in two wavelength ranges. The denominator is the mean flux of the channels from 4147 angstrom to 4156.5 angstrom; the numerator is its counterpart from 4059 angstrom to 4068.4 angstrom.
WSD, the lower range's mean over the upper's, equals 0.97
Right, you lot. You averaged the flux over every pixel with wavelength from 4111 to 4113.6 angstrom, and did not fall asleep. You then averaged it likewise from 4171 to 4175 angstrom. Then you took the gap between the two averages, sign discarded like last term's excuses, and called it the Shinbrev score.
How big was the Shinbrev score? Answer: 1.7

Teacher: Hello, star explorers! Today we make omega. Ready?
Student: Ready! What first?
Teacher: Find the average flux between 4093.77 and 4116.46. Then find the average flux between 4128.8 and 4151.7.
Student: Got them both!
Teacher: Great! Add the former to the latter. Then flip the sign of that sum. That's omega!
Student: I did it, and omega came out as -20.2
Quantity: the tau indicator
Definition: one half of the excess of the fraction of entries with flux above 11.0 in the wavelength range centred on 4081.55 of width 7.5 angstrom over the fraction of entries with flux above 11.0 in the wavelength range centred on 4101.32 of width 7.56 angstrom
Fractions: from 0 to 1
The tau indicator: 0.31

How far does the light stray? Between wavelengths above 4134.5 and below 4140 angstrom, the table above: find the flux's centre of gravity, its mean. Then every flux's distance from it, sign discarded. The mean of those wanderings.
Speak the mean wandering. 0.4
